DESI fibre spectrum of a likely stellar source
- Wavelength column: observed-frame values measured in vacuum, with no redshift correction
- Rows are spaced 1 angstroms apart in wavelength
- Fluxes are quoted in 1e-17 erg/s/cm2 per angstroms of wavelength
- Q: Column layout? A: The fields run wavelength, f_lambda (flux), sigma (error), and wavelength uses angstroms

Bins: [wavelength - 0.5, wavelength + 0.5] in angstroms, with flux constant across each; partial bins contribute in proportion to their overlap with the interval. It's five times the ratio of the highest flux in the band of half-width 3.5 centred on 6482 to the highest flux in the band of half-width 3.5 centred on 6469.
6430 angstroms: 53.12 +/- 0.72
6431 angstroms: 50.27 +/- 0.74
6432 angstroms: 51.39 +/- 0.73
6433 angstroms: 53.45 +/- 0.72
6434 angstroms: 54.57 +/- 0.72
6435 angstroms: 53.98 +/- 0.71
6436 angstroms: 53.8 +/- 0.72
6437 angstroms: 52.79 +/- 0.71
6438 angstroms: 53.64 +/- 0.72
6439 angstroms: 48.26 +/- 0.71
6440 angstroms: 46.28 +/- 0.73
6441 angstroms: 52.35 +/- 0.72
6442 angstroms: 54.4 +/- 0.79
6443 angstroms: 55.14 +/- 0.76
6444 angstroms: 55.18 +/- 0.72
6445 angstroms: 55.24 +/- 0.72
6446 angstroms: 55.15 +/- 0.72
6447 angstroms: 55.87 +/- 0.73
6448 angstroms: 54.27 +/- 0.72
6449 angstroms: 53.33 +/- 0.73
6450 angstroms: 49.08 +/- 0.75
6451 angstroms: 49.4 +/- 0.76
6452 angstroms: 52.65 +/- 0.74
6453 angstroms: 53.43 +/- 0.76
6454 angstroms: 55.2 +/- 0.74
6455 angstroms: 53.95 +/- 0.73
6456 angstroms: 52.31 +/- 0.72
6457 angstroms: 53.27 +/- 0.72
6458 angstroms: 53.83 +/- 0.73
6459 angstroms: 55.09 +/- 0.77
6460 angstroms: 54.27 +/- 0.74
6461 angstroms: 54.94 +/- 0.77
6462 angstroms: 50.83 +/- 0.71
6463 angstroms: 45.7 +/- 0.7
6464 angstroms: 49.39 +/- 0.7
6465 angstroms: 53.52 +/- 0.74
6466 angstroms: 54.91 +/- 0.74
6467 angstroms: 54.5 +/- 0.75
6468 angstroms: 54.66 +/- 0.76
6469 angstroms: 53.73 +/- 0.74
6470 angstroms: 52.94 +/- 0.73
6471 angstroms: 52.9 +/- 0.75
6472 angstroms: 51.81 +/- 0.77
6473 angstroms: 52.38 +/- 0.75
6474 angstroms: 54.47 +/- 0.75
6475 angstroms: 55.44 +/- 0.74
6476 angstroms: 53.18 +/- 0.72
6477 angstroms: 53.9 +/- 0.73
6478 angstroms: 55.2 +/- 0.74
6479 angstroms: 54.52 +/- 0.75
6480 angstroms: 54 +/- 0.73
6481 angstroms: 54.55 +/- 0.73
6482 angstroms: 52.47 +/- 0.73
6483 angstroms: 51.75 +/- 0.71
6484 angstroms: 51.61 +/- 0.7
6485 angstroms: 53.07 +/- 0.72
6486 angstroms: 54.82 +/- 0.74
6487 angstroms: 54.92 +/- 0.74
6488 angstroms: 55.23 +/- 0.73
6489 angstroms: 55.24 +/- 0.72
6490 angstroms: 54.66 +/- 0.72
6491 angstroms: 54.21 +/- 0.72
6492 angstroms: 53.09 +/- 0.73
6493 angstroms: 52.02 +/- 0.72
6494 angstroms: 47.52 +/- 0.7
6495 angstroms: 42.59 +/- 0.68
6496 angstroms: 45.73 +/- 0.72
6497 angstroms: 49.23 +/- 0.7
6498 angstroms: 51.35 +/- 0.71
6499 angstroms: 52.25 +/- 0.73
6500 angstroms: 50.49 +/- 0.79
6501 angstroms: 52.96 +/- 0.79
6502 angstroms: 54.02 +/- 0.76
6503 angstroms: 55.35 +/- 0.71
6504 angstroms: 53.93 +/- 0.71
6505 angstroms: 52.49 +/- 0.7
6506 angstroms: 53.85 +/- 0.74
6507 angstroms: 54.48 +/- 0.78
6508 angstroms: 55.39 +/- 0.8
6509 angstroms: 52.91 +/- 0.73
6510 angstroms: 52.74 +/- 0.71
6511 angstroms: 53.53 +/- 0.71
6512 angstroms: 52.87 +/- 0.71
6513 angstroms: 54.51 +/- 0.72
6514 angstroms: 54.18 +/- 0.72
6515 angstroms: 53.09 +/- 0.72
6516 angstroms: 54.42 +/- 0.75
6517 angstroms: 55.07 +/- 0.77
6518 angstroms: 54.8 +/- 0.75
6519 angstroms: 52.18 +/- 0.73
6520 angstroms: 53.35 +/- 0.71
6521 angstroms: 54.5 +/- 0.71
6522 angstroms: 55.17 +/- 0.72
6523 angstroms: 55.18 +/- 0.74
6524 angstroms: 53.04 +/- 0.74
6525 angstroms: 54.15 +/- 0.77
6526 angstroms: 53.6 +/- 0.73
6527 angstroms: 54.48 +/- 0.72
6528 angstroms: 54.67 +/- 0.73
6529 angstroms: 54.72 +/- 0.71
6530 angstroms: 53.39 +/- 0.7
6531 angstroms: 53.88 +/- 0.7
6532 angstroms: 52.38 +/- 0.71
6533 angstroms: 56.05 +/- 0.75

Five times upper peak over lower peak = 4.97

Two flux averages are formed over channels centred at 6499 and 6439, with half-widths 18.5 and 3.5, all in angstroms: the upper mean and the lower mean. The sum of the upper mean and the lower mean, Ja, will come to 104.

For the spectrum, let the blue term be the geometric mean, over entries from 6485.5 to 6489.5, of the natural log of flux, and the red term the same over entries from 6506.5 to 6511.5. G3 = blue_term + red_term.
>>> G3 7.99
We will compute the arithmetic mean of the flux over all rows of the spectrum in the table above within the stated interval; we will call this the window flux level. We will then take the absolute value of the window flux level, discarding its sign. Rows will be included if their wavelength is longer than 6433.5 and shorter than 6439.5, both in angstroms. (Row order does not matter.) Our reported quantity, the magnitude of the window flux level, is 52.8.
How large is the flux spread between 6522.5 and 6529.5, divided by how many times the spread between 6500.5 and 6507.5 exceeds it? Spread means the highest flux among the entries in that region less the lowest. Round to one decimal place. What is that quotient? 1.6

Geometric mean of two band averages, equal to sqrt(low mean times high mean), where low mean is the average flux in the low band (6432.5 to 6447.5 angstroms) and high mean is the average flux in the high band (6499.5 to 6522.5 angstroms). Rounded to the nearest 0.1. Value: 53.5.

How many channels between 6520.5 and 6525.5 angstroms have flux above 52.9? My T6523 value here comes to 5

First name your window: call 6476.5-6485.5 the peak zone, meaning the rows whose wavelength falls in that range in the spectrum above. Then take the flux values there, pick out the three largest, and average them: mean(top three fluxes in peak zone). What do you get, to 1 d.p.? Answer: 54.8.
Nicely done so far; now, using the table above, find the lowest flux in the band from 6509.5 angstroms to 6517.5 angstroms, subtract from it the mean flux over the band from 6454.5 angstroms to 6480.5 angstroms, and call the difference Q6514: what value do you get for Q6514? -0.6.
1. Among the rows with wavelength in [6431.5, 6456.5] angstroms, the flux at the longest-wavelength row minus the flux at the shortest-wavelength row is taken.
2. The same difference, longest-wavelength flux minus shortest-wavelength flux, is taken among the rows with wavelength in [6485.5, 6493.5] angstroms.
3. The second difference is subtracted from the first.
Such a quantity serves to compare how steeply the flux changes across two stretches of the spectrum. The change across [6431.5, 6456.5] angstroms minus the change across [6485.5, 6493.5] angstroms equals 3.7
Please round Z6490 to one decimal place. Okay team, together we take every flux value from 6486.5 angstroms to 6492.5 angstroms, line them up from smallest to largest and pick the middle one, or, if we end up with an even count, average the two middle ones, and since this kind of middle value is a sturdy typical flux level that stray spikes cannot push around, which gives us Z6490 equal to 54.8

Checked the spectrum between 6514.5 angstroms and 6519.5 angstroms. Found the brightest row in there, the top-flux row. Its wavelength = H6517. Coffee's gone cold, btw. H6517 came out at 6517 angstroms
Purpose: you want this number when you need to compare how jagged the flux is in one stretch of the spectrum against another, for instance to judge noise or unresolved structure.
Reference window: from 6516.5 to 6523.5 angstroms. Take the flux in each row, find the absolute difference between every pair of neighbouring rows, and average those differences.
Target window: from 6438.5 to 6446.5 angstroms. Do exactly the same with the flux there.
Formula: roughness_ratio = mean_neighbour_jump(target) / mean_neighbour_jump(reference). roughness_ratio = 1.6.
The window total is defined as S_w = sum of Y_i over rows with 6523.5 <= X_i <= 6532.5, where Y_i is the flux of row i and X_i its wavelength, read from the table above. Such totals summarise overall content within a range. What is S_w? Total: 484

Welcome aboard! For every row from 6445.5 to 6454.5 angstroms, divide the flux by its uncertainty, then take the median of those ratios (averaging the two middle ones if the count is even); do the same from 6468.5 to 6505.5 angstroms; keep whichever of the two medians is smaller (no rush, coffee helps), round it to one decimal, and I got 72.7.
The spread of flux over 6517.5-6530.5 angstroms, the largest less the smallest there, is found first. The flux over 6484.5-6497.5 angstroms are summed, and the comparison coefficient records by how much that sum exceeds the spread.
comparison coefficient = 669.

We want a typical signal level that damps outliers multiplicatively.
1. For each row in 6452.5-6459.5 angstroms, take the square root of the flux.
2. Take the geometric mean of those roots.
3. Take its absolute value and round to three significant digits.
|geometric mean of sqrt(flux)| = 7.34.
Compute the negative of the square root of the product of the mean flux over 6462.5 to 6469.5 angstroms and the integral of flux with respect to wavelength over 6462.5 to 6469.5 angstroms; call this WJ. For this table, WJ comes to -138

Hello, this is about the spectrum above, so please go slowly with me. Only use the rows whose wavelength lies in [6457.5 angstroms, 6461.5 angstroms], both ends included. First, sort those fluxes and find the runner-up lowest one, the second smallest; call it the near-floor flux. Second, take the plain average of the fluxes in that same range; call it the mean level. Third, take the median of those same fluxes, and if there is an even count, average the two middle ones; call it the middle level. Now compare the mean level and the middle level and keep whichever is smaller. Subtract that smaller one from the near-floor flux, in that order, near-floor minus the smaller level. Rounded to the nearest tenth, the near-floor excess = -0.3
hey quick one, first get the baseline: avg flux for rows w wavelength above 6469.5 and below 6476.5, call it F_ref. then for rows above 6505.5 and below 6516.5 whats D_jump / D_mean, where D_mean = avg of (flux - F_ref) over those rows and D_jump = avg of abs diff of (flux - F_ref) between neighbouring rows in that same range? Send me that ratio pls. 2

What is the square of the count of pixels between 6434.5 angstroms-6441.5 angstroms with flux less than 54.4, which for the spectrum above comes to 49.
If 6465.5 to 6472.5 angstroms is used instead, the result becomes 16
